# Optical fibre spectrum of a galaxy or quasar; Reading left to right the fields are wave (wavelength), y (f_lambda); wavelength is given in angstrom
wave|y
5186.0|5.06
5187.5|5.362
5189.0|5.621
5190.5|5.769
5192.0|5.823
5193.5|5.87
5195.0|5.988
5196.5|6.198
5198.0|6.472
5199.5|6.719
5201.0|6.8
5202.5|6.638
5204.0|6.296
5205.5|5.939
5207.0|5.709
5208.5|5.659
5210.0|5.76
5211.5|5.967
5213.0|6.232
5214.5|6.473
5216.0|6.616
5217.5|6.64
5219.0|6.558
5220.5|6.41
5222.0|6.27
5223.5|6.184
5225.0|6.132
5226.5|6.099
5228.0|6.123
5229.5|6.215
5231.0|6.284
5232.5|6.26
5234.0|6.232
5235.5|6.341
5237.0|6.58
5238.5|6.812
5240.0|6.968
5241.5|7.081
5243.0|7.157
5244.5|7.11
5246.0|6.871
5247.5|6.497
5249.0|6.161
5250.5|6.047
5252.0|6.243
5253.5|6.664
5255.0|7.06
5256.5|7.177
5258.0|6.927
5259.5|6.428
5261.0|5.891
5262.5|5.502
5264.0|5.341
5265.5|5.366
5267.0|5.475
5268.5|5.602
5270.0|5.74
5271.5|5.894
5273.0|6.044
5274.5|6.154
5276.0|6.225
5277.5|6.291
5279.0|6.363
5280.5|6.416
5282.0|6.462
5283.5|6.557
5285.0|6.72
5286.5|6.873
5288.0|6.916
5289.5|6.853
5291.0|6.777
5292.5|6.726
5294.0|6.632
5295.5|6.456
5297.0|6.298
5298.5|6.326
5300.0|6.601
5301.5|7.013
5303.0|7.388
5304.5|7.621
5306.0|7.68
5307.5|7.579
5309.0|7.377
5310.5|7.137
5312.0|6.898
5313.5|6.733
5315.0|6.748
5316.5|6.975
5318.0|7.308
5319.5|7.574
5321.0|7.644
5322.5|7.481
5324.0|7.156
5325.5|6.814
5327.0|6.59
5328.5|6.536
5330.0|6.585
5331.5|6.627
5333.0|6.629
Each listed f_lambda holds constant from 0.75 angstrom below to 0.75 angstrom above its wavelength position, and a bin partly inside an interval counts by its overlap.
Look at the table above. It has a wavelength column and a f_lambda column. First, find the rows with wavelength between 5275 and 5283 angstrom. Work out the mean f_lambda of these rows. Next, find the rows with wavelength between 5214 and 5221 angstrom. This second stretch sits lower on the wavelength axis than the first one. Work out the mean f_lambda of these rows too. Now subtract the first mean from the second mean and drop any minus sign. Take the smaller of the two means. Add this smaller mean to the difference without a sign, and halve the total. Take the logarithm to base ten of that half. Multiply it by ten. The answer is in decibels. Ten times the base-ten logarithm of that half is 5.15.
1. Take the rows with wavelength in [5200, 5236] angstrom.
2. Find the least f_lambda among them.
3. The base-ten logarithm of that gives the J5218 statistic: 0.753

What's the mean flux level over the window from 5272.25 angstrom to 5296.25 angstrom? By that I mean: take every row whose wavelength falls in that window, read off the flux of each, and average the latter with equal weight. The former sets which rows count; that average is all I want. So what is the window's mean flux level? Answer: 6.53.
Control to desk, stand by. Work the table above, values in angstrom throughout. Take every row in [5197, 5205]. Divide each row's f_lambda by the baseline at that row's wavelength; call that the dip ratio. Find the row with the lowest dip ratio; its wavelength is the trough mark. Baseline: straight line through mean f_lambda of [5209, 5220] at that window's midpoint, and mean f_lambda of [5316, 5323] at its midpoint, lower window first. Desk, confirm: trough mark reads 5204.0 angstrom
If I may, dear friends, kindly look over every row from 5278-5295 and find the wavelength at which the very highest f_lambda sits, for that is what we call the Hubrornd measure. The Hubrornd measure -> 5288.0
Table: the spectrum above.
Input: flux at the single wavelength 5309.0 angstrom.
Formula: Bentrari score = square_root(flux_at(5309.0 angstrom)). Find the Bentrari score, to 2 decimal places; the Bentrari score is 2.72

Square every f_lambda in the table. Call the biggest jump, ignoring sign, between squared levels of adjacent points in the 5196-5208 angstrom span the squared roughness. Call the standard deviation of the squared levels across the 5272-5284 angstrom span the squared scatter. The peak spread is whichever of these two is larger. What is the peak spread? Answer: 4.4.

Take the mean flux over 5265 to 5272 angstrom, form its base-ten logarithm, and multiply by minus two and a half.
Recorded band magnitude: -1.87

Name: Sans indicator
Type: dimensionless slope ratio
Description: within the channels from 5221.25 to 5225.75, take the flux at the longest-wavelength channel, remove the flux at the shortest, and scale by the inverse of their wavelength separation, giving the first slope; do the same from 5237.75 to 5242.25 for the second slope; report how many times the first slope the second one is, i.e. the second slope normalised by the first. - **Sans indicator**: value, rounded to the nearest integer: -2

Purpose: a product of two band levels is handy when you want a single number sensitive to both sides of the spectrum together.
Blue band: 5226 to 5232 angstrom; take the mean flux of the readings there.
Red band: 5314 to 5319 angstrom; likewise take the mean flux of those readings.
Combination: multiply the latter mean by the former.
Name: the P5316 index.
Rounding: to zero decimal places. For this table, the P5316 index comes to 43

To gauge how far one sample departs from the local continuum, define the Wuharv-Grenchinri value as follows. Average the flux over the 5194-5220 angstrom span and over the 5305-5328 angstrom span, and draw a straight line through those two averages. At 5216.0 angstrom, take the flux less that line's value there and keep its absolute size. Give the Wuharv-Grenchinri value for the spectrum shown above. 0.27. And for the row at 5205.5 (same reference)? 0.32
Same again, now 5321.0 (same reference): 0.43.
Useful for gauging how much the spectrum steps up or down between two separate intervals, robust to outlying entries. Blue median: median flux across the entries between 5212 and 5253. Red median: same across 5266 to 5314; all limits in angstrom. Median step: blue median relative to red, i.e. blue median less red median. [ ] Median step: -0.28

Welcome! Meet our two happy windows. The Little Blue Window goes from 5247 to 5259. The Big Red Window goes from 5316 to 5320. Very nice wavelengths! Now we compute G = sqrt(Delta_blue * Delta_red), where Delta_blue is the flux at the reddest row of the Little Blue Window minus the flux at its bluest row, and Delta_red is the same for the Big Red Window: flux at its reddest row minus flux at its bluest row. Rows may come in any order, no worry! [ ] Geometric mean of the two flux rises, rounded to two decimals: 0.51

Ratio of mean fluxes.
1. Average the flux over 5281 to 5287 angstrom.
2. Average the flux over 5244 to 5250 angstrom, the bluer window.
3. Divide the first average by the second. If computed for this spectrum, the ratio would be 1.00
